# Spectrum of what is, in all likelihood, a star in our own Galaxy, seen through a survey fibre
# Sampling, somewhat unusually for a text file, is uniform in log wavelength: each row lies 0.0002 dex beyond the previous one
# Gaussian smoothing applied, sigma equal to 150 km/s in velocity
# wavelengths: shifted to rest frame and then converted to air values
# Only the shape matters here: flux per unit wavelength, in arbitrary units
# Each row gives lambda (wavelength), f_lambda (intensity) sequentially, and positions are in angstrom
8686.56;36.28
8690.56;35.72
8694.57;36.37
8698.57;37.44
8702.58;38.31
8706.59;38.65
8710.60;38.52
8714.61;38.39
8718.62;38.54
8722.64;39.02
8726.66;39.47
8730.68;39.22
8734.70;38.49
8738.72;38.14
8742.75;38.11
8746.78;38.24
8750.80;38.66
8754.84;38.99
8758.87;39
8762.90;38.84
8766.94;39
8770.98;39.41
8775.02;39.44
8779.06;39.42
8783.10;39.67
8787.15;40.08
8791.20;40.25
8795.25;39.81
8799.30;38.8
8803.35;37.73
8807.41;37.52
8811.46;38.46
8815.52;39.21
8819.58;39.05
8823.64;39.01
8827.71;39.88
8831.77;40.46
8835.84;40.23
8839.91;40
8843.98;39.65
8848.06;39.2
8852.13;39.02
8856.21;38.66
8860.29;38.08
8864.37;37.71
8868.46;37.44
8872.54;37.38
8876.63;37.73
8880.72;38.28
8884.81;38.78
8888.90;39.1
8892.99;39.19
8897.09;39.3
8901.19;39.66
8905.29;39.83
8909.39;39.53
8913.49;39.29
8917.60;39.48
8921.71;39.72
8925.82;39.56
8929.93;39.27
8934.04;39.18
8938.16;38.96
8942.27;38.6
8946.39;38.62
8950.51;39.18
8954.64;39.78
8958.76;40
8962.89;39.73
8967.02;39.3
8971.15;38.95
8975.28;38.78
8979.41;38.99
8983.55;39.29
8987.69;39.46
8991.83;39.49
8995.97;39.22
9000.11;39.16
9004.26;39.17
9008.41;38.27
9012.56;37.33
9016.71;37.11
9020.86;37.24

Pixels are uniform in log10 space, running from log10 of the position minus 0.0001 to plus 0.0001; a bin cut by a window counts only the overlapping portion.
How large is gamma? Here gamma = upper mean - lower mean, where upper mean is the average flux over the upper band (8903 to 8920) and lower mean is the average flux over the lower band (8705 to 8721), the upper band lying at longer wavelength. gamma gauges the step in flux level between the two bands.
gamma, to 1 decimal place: 1.0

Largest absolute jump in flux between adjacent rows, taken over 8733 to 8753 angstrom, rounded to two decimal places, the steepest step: 0.42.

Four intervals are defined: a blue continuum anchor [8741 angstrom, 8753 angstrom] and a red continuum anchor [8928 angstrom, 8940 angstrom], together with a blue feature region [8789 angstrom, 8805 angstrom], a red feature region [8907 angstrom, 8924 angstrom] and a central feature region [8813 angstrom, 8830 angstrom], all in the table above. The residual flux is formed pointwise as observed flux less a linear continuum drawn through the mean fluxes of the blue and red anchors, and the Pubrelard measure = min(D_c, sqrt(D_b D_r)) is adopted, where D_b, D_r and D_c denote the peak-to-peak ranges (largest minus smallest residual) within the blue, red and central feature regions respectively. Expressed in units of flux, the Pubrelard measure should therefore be 0.85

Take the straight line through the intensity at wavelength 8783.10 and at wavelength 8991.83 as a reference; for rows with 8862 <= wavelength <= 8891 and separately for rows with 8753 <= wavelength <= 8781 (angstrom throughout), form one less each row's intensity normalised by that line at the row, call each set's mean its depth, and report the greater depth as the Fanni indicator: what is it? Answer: 0.039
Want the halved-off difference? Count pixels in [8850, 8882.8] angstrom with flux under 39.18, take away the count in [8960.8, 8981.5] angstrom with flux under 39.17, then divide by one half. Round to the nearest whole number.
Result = 10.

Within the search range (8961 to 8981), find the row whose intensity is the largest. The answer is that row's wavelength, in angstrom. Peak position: 8962.89 angstrom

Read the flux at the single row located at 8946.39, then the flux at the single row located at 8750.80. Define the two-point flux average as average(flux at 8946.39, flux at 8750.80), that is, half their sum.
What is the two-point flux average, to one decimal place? 38.6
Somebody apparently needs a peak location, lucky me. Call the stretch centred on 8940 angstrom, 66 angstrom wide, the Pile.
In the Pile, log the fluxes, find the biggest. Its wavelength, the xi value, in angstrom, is 8958.76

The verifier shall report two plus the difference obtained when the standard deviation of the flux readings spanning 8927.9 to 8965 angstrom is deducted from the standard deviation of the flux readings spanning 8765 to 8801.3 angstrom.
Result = 1.97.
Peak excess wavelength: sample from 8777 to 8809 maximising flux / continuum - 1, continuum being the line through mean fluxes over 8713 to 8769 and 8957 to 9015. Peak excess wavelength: 8791.20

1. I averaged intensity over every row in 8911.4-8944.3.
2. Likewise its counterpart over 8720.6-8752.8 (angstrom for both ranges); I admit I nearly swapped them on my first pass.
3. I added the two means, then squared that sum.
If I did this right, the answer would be 6073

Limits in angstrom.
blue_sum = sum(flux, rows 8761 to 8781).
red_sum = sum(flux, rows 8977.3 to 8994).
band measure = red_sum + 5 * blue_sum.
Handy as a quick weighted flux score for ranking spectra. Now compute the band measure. 1138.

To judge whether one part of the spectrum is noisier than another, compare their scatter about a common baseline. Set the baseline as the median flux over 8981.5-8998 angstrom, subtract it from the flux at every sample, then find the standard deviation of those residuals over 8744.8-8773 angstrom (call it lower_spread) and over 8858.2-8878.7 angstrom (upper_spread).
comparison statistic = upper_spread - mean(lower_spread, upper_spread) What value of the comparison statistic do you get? -0.04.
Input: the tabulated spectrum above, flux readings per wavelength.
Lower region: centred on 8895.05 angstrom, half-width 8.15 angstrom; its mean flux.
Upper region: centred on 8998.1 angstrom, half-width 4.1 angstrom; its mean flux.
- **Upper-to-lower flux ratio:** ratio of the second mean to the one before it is 0.997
